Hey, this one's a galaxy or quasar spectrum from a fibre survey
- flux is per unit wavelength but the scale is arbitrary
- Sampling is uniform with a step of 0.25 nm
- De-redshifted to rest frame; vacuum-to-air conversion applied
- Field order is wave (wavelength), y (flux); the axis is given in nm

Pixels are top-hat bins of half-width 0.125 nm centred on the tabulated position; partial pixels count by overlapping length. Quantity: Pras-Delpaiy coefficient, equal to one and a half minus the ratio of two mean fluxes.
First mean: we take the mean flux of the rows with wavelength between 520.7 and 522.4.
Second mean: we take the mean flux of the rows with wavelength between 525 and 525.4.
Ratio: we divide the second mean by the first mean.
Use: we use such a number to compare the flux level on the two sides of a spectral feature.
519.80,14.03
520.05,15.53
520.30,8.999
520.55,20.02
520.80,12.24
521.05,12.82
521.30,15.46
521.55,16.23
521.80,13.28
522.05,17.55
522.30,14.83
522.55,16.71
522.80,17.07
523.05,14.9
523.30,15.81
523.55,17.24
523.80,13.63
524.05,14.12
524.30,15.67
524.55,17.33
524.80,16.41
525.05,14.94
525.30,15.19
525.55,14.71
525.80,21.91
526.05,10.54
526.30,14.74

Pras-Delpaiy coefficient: 0.47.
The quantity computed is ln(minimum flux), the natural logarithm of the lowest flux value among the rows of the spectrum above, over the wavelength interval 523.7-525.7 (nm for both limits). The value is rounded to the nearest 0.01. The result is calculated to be 2.61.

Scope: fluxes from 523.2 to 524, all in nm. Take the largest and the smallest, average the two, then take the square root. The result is 3.93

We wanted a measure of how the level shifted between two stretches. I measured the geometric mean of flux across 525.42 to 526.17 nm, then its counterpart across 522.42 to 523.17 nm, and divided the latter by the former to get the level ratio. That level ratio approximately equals 1.08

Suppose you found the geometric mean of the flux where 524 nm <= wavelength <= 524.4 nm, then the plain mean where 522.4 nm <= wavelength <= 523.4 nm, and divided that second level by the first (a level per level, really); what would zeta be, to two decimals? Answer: 1.08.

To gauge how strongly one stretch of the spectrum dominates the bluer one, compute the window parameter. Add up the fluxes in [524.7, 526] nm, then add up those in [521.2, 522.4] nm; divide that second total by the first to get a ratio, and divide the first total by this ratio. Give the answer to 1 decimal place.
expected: 89.4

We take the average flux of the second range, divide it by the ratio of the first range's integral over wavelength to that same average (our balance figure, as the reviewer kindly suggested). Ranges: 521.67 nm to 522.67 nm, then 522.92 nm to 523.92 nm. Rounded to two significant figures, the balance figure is 15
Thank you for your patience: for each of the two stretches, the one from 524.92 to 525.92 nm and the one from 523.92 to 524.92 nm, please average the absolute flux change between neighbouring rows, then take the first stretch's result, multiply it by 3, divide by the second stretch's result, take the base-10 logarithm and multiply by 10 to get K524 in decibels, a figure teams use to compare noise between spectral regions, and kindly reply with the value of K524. 8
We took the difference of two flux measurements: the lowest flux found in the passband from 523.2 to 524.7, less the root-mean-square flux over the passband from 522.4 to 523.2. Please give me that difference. -2.6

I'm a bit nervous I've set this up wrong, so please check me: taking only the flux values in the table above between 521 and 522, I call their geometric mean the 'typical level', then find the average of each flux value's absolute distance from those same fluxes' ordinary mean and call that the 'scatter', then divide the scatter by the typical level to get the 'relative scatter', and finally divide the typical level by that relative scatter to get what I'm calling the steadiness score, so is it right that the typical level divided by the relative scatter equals 148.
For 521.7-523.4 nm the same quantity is 205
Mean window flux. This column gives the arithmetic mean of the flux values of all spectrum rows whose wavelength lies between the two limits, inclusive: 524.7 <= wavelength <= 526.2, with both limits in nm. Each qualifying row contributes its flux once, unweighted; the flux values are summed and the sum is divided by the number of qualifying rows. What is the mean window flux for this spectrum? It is 15.6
